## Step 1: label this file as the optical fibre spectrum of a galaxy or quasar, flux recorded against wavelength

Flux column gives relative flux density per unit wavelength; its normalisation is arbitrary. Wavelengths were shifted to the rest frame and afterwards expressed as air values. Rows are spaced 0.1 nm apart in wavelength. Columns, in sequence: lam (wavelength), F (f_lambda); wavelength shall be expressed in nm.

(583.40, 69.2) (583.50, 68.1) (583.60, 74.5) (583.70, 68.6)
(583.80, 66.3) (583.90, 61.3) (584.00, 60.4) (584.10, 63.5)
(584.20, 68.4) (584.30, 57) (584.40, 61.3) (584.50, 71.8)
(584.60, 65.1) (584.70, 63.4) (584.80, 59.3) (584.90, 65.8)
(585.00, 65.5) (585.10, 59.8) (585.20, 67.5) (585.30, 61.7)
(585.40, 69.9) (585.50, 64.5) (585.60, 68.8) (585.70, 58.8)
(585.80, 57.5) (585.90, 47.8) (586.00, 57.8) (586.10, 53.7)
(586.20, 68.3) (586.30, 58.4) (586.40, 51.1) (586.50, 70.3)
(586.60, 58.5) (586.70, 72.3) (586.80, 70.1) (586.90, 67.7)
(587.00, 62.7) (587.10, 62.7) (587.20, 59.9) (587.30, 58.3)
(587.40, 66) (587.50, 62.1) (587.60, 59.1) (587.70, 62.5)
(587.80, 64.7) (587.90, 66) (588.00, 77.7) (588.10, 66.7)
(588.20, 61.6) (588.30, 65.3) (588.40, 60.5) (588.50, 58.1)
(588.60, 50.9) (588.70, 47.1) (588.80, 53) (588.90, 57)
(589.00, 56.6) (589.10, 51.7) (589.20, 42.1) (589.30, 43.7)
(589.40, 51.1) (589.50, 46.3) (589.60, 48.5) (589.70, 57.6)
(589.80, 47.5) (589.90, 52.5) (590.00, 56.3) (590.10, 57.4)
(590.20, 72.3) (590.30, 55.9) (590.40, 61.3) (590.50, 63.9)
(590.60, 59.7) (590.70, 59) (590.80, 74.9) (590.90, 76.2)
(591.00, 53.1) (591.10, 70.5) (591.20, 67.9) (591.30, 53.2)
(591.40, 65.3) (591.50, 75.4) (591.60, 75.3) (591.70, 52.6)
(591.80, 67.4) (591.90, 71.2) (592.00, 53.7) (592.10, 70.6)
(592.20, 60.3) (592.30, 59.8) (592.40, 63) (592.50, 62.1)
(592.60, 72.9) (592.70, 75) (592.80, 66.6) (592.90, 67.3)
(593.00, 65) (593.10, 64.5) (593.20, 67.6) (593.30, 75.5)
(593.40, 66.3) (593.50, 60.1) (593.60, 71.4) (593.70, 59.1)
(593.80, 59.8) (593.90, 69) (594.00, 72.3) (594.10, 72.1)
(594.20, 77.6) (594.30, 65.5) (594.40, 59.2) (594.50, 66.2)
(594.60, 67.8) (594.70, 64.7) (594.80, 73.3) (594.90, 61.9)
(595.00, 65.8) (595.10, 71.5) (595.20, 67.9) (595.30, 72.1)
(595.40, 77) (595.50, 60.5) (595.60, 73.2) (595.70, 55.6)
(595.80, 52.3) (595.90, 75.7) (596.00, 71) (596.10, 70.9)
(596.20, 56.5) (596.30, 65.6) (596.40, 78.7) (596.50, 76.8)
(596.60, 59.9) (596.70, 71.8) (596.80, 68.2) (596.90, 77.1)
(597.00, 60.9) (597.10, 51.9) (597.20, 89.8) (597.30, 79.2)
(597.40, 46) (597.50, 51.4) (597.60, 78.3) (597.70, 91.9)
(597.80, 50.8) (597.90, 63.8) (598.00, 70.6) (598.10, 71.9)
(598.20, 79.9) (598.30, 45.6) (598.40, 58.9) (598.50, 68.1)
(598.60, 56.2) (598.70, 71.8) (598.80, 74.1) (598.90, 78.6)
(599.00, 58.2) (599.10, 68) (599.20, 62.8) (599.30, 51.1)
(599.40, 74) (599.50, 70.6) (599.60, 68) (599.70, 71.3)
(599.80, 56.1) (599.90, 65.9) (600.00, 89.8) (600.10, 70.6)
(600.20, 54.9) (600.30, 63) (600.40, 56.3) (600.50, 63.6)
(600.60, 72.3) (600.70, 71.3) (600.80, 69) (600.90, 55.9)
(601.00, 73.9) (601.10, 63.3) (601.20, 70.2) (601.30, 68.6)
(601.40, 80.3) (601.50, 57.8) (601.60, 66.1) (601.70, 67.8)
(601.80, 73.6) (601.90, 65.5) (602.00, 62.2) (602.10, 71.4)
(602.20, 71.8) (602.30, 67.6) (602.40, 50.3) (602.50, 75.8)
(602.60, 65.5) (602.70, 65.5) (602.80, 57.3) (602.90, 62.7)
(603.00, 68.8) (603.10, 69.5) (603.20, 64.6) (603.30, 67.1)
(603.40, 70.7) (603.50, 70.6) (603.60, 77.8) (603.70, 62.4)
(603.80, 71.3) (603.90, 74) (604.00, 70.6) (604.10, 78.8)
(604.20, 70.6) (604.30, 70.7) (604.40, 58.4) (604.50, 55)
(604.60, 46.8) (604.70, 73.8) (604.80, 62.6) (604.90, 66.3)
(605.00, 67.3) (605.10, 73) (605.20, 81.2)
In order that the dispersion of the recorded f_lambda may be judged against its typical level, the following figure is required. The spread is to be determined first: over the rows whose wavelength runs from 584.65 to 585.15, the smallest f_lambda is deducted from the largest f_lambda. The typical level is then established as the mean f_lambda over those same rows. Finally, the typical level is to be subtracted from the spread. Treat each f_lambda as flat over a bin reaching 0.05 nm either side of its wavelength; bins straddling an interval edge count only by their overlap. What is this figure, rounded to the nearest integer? -56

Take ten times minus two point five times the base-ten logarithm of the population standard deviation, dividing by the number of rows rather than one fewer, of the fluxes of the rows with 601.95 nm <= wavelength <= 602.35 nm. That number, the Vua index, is -15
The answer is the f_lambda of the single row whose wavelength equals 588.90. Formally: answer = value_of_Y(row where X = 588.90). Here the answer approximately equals 57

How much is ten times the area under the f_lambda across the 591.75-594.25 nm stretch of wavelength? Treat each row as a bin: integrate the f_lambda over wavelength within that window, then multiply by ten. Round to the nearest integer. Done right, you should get 1670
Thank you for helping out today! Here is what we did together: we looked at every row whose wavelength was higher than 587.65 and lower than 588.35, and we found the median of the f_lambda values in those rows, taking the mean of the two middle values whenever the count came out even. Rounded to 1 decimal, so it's 65.3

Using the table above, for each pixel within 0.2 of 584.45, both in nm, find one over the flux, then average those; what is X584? 0.0158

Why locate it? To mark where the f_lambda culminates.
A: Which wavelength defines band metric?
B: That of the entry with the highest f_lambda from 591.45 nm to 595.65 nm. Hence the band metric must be 594.20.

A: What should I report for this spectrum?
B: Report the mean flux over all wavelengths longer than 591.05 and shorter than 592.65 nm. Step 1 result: 65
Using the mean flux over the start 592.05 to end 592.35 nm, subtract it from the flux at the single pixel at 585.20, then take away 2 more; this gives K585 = 1.9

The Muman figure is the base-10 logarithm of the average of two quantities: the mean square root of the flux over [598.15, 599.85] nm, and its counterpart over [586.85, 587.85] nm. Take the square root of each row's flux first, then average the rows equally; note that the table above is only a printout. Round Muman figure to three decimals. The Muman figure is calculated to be 0.903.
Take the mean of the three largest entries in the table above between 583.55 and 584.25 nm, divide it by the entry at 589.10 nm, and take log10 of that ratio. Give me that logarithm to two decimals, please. 0.13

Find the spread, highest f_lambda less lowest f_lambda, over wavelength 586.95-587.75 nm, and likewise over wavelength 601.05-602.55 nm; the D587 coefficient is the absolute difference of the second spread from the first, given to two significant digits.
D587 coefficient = 22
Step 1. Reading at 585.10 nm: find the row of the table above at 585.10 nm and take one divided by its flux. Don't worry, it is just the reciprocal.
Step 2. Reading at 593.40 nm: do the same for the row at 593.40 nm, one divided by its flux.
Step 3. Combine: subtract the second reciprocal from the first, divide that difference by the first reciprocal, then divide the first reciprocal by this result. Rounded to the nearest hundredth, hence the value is 0.17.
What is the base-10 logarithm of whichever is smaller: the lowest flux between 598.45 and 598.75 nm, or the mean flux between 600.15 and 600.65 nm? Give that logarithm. 1.75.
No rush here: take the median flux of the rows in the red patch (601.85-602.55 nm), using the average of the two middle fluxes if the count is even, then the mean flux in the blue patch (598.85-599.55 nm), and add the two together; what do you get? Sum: 134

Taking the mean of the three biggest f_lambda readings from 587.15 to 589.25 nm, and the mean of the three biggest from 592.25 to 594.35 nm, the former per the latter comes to 0.92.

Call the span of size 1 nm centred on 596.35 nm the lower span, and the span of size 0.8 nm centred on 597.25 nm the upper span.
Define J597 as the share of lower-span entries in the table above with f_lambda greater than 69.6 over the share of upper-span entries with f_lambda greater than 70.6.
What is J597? 1.2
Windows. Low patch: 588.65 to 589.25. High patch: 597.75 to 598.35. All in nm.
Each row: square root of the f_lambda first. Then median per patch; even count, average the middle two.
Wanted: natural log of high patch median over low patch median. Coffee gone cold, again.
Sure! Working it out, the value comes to 0.12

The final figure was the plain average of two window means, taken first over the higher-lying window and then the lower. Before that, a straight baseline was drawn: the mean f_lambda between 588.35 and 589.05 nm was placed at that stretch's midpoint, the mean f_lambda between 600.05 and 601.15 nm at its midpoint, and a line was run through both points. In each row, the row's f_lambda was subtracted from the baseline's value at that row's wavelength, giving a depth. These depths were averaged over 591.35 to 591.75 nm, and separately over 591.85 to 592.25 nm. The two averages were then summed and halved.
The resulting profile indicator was -8.2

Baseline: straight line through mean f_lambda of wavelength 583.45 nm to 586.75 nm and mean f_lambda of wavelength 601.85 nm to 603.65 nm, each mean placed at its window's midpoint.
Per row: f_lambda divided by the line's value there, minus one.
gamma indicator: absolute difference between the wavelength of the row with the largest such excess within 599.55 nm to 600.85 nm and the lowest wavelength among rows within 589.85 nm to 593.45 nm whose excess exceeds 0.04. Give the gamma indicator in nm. 9.80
